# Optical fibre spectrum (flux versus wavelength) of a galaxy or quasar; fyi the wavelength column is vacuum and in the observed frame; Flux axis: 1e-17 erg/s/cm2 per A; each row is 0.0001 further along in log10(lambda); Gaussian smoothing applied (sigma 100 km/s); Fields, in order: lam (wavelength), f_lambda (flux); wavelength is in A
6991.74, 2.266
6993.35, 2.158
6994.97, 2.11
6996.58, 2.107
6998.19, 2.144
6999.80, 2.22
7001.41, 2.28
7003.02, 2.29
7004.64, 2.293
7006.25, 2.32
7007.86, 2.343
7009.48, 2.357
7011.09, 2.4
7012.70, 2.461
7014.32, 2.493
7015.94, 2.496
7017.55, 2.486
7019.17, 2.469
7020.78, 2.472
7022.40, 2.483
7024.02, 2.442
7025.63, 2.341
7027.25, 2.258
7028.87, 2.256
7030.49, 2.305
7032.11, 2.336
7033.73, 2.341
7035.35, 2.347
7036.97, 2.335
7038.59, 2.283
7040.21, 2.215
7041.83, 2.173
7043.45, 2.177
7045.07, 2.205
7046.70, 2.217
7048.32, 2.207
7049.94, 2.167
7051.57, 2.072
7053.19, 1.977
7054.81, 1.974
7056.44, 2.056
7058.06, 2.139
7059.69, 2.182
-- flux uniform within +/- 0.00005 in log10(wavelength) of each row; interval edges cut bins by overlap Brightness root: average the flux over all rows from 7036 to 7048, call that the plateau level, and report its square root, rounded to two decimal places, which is 1.49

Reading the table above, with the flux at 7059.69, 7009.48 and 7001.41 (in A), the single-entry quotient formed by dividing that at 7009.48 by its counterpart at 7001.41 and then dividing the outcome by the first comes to 0.474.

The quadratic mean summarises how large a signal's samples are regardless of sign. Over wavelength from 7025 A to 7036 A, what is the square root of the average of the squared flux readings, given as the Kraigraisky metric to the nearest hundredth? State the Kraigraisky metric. 2.31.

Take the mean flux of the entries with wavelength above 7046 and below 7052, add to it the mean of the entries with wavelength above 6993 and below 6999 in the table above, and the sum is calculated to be 4.3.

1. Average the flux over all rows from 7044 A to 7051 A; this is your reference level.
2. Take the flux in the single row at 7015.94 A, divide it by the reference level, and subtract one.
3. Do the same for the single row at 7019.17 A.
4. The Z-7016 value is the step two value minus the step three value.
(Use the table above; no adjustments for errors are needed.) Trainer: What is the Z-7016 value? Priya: 0.012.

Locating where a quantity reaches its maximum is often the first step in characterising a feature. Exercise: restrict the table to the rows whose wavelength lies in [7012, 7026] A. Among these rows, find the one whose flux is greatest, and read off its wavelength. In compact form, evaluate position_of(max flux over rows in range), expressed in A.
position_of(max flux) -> 7015.94 A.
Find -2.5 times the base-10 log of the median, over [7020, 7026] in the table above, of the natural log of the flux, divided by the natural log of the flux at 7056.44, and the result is -0.24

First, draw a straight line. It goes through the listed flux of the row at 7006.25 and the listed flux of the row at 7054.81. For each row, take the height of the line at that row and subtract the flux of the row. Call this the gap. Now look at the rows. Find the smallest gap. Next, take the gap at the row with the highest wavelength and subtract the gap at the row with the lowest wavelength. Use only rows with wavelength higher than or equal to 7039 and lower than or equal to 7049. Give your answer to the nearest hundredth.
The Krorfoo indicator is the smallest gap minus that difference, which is -0.14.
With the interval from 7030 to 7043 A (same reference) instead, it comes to -0.29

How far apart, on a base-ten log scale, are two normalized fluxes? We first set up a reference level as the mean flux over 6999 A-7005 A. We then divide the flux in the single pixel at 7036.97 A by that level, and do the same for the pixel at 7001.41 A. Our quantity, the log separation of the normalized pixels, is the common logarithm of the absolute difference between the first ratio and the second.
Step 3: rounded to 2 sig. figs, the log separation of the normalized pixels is -1.6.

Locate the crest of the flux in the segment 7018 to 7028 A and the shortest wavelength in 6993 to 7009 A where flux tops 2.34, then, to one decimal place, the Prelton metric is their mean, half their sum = 7015.1 A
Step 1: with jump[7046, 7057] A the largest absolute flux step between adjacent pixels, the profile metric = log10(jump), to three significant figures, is -1.02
